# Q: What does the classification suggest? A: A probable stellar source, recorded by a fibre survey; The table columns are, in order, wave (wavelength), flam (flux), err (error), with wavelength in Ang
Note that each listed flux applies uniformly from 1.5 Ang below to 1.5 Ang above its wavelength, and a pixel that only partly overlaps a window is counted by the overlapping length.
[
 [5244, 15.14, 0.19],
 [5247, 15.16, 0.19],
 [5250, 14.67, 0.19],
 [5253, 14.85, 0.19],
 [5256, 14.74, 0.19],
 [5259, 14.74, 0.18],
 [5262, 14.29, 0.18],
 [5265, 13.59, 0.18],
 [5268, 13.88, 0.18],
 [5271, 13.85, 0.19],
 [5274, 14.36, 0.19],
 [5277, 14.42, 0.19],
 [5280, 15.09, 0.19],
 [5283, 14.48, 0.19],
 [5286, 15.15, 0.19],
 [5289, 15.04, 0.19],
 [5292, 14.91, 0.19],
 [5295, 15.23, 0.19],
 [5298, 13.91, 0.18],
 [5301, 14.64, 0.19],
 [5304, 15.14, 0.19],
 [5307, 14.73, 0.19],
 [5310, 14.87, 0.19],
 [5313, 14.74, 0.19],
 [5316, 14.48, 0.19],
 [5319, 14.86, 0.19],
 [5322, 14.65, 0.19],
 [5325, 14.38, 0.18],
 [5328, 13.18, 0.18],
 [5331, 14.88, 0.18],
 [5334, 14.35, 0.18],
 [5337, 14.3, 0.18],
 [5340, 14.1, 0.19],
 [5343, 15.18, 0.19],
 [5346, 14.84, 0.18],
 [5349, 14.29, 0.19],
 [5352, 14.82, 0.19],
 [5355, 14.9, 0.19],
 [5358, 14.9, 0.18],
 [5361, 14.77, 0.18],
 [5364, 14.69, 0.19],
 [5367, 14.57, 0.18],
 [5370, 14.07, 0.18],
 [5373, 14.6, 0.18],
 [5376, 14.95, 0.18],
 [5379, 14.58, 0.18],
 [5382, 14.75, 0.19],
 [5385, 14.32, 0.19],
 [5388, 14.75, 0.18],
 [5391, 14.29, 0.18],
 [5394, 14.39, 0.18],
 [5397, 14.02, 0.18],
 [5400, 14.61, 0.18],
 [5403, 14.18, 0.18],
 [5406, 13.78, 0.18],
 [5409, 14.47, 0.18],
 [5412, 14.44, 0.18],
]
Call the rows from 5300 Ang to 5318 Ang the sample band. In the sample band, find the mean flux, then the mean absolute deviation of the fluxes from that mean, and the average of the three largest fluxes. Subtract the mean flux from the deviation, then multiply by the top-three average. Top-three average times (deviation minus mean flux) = -218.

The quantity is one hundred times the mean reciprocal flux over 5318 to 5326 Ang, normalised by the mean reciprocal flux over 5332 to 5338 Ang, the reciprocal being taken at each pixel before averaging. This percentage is 98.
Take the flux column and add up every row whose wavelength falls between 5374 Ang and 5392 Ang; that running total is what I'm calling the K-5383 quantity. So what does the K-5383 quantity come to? 88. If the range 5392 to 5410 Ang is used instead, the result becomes 85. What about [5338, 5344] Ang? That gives 29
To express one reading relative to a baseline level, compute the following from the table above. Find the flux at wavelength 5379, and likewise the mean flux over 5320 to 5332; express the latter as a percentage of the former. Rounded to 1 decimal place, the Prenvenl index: 97.9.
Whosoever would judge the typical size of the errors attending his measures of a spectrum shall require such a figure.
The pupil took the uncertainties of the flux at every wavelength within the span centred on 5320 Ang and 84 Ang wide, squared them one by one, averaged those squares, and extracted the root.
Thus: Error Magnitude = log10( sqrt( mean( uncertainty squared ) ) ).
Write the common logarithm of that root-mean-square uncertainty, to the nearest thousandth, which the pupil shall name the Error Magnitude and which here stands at -0.729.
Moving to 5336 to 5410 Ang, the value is -0.737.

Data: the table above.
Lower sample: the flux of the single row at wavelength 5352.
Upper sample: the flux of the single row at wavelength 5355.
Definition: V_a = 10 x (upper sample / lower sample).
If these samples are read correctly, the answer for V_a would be 10.1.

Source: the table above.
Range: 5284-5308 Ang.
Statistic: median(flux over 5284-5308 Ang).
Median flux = 15.0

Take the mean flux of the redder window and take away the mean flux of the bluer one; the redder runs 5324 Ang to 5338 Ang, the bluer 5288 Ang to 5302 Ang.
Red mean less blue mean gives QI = -0.5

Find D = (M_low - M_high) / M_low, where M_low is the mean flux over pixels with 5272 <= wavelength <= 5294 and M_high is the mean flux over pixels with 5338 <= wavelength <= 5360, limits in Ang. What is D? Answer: 0.004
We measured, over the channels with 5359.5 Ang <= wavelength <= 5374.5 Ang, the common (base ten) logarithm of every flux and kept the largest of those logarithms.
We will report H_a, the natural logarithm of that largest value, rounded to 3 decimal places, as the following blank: 0.156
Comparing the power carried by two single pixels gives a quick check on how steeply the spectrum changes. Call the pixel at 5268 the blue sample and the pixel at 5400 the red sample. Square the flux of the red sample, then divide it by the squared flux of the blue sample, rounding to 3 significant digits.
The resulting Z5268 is 1.11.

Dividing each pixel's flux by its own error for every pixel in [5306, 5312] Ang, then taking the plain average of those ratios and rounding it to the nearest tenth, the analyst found 77.9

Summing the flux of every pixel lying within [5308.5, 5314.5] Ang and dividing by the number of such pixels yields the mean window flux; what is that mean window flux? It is 14.8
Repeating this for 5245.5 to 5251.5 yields 14.9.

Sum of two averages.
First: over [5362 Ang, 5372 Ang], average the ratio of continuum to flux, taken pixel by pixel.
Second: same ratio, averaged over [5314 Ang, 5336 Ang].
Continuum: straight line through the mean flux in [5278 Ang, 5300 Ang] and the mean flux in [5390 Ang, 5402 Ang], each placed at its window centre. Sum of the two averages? 2.02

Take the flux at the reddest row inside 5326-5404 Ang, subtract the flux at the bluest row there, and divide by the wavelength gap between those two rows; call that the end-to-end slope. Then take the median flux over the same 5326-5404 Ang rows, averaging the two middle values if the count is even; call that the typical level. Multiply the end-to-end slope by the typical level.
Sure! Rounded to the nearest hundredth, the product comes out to 0.19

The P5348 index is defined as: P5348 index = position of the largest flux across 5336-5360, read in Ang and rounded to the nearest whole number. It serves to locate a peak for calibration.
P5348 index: 5343 Ang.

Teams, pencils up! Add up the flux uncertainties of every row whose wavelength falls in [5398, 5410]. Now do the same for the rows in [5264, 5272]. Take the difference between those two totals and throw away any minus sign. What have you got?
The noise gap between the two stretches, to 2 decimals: 0.17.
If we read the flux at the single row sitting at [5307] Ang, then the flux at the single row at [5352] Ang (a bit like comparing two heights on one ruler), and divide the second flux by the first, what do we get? 1.01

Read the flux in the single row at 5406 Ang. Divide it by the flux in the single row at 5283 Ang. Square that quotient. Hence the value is 0.91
